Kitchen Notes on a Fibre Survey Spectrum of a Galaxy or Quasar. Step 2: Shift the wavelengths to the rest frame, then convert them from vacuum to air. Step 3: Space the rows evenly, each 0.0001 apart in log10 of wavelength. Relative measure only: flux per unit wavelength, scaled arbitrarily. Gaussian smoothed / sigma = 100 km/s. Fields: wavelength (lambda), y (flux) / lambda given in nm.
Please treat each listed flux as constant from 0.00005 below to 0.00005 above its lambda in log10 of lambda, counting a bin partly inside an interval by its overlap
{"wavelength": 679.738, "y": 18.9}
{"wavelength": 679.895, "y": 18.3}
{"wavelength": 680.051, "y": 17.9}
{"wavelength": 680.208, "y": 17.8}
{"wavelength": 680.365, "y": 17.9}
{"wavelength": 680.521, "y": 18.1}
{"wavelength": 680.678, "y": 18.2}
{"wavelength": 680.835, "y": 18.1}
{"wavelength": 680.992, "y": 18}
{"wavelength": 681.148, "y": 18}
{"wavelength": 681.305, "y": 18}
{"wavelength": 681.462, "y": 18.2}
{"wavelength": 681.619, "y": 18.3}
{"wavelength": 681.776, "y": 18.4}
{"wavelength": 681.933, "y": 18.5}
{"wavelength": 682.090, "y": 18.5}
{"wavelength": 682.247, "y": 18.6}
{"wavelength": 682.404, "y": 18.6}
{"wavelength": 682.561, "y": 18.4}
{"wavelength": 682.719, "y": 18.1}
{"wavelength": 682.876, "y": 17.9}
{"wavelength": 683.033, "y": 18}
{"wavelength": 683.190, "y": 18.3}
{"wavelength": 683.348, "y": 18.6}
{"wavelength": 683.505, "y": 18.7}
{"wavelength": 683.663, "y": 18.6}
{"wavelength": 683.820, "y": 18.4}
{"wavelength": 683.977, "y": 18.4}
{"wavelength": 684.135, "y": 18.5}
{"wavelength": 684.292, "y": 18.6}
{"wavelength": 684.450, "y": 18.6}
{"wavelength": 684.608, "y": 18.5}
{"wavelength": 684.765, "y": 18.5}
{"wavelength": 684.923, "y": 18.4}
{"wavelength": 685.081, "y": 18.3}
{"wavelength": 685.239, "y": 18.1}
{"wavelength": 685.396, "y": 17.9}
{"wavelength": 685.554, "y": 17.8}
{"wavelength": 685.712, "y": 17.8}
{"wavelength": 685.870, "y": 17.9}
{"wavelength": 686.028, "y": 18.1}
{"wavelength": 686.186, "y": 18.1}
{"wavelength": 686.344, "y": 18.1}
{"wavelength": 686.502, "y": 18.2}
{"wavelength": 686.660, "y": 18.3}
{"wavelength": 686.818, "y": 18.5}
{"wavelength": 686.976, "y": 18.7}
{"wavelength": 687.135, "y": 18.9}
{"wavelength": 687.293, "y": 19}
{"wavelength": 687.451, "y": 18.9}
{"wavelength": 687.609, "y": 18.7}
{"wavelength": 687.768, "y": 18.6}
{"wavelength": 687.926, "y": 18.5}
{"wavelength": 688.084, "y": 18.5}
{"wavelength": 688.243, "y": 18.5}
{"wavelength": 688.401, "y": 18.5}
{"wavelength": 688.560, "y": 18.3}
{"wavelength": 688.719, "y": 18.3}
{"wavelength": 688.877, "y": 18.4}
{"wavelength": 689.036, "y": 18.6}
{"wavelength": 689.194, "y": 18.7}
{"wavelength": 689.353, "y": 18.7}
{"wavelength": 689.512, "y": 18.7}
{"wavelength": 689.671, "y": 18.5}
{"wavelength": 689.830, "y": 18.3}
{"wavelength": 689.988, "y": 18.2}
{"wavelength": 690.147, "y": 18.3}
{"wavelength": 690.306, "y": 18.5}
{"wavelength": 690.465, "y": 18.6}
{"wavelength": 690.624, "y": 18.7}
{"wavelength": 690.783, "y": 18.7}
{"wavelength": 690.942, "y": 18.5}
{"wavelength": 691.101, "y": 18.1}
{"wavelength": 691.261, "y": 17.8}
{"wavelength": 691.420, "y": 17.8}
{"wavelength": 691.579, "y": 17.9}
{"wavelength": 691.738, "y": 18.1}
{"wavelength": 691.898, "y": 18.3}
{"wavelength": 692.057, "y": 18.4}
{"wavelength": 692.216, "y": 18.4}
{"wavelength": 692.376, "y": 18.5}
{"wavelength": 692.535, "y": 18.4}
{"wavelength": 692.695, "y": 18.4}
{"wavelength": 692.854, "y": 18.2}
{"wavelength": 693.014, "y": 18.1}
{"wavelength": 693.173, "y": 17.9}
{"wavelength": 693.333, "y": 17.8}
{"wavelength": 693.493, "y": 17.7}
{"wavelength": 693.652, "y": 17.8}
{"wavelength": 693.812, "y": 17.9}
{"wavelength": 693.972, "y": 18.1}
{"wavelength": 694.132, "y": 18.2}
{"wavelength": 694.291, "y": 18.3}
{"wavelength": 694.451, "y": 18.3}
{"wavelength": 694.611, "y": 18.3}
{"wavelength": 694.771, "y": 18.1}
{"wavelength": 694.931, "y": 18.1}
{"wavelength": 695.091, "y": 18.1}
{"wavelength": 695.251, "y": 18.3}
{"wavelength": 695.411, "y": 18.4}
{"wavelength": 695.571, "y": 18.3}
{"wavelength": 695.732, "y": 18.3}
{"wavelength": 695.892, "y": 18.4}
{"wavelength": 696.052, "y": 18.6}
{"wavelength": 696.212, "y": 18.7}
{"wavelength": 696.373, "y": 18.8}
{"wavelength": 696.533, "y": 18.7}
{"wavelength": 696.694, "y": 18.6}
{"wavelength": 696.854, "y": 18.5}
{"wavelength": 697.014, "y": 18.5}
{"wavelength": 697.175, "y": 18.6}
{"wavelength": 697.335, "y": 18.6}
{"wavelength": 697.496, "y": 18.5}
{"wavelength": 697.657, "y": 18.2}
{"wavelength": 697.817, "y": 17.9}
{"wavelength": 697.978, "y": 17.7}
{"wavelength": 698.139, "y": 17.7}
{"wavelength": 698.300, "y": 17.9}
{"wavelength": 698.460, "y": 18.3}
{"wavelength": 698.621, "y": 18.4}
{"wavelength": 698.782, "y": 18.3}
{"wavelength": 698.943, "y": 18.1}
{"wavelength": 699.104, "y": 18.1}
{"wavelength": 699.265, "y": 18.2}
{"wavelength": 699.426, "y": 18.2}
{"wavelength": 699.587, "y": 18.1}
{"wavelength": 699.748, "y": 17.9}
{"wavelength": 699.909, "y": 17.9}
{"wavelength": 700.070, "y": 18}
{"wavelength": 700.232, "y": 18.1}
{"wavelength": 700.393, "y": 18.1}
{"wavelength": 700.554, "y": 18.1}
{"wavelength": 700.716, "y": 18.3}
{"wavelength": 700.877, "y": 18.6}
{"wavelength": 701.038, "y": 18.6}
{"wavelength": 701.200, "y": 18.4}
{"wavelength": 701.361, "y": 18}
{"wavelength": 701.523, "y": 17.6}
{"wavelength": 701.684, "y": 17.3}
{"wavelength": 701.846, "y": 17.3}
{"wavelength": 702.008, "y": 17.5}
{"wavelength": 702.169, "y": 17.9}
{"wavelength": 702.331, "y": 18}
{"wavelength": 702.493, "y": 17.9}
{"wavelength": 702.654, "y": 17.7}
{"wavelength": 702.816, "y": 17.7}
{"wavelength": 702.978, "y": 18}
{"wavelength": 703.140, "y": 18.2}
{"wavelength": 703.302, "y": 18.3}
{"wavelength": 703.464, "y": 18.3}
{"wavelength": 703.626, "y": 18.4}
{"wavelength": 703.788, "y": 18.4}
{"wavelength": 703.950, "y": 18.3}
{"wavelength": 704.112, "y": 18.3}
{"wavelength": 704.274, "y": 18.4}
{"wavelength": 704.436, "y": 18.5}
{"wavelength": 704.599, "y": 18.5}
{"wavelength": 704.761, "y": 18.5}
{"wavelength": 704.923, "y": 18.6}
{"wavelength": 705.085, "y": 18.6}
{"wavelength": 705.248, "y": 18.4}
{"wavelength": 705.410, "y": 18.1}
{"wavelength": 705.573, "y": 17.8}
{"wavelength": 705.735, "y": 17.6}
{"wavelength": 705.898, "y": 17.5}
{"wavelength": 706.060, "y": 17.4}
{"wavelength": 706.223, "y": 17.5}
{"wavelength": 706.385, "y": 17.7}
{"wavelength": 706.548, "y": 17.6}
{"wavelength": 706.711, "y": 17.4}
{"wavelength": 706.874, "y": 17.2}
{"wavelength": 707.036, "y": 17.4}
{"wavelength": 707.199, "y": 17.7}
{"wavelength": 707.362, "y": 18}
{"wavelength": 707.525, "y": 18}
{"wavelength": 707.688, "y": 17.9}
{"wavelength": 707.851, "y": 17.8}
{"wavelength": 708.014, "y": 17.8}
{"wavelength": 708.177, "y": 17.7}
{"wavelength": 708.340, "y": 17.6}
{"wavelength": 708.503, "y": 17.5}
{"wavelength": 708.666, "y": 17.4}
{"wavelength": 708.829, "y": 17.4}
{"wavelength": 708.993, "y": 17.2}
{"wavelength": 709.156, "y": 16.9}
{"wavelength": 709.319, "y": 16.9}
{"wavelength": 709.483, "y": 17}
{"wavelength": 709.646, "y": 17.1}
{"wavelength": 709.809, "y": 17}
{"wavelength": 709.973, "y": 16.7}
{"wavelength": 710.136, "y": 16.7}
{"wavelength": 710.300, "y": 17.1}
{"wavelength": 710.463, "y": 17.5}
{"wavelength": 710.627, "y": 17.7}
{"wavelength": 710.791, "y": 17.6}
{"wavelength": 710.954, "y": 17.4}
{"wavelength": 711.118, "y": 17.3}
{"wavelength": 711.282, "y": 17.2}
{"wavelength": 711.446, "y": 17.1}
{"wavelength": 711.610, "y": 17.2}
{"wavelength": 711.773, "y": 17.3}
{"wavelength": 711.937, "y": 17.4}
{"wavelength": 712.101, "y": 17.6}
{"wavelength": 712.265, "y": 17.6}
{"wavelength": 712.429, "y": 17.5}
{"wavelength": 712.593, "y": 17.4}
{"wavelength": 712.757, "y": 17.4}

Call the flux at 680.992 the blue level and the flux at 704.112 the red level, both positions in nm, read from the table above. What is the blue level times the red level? 329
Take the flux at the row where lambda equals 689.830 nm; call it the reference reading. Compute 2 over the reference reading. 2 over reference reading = 0.1093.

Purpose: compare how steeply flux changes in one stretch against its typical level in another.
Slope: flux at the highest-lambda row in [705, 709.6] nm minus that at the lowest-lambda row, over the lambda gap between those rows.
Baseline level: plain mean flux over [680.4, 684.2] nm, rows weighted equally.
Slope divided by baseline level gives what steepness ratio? -0.020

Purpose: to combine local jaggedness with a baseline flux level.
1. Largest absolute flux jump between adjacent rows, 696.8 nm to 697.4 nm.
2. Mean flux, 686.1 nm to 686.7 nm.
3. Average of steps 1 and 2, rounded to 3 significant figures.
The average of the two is 9.14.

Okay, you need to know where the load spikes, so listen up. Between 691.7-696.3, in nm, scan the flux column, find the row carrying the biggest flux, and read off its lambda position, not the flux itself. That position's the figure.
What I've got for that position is 696.212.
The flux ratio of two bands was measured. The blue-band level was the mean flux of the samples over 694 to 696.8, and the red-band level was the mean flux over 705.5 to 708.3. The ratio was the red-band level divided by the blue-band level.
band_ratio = 0.96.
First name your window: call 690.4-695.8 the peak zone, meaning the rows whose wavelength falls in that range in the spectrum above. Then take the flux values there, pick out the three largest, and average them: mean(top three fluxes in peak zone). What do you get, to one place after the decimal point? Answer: 18.7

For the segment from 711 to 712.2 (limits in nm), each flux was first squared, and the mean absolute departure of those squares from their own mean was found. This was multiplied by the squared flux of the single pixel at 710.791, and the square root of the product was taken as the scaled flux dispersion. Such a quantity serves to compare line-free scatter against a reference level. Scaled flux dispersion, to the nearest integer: 35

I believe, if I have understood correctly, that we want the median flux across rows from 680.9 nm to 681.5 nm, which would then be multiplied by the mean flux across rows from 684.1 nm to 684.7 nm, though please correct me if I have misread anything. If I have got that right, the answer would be 334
